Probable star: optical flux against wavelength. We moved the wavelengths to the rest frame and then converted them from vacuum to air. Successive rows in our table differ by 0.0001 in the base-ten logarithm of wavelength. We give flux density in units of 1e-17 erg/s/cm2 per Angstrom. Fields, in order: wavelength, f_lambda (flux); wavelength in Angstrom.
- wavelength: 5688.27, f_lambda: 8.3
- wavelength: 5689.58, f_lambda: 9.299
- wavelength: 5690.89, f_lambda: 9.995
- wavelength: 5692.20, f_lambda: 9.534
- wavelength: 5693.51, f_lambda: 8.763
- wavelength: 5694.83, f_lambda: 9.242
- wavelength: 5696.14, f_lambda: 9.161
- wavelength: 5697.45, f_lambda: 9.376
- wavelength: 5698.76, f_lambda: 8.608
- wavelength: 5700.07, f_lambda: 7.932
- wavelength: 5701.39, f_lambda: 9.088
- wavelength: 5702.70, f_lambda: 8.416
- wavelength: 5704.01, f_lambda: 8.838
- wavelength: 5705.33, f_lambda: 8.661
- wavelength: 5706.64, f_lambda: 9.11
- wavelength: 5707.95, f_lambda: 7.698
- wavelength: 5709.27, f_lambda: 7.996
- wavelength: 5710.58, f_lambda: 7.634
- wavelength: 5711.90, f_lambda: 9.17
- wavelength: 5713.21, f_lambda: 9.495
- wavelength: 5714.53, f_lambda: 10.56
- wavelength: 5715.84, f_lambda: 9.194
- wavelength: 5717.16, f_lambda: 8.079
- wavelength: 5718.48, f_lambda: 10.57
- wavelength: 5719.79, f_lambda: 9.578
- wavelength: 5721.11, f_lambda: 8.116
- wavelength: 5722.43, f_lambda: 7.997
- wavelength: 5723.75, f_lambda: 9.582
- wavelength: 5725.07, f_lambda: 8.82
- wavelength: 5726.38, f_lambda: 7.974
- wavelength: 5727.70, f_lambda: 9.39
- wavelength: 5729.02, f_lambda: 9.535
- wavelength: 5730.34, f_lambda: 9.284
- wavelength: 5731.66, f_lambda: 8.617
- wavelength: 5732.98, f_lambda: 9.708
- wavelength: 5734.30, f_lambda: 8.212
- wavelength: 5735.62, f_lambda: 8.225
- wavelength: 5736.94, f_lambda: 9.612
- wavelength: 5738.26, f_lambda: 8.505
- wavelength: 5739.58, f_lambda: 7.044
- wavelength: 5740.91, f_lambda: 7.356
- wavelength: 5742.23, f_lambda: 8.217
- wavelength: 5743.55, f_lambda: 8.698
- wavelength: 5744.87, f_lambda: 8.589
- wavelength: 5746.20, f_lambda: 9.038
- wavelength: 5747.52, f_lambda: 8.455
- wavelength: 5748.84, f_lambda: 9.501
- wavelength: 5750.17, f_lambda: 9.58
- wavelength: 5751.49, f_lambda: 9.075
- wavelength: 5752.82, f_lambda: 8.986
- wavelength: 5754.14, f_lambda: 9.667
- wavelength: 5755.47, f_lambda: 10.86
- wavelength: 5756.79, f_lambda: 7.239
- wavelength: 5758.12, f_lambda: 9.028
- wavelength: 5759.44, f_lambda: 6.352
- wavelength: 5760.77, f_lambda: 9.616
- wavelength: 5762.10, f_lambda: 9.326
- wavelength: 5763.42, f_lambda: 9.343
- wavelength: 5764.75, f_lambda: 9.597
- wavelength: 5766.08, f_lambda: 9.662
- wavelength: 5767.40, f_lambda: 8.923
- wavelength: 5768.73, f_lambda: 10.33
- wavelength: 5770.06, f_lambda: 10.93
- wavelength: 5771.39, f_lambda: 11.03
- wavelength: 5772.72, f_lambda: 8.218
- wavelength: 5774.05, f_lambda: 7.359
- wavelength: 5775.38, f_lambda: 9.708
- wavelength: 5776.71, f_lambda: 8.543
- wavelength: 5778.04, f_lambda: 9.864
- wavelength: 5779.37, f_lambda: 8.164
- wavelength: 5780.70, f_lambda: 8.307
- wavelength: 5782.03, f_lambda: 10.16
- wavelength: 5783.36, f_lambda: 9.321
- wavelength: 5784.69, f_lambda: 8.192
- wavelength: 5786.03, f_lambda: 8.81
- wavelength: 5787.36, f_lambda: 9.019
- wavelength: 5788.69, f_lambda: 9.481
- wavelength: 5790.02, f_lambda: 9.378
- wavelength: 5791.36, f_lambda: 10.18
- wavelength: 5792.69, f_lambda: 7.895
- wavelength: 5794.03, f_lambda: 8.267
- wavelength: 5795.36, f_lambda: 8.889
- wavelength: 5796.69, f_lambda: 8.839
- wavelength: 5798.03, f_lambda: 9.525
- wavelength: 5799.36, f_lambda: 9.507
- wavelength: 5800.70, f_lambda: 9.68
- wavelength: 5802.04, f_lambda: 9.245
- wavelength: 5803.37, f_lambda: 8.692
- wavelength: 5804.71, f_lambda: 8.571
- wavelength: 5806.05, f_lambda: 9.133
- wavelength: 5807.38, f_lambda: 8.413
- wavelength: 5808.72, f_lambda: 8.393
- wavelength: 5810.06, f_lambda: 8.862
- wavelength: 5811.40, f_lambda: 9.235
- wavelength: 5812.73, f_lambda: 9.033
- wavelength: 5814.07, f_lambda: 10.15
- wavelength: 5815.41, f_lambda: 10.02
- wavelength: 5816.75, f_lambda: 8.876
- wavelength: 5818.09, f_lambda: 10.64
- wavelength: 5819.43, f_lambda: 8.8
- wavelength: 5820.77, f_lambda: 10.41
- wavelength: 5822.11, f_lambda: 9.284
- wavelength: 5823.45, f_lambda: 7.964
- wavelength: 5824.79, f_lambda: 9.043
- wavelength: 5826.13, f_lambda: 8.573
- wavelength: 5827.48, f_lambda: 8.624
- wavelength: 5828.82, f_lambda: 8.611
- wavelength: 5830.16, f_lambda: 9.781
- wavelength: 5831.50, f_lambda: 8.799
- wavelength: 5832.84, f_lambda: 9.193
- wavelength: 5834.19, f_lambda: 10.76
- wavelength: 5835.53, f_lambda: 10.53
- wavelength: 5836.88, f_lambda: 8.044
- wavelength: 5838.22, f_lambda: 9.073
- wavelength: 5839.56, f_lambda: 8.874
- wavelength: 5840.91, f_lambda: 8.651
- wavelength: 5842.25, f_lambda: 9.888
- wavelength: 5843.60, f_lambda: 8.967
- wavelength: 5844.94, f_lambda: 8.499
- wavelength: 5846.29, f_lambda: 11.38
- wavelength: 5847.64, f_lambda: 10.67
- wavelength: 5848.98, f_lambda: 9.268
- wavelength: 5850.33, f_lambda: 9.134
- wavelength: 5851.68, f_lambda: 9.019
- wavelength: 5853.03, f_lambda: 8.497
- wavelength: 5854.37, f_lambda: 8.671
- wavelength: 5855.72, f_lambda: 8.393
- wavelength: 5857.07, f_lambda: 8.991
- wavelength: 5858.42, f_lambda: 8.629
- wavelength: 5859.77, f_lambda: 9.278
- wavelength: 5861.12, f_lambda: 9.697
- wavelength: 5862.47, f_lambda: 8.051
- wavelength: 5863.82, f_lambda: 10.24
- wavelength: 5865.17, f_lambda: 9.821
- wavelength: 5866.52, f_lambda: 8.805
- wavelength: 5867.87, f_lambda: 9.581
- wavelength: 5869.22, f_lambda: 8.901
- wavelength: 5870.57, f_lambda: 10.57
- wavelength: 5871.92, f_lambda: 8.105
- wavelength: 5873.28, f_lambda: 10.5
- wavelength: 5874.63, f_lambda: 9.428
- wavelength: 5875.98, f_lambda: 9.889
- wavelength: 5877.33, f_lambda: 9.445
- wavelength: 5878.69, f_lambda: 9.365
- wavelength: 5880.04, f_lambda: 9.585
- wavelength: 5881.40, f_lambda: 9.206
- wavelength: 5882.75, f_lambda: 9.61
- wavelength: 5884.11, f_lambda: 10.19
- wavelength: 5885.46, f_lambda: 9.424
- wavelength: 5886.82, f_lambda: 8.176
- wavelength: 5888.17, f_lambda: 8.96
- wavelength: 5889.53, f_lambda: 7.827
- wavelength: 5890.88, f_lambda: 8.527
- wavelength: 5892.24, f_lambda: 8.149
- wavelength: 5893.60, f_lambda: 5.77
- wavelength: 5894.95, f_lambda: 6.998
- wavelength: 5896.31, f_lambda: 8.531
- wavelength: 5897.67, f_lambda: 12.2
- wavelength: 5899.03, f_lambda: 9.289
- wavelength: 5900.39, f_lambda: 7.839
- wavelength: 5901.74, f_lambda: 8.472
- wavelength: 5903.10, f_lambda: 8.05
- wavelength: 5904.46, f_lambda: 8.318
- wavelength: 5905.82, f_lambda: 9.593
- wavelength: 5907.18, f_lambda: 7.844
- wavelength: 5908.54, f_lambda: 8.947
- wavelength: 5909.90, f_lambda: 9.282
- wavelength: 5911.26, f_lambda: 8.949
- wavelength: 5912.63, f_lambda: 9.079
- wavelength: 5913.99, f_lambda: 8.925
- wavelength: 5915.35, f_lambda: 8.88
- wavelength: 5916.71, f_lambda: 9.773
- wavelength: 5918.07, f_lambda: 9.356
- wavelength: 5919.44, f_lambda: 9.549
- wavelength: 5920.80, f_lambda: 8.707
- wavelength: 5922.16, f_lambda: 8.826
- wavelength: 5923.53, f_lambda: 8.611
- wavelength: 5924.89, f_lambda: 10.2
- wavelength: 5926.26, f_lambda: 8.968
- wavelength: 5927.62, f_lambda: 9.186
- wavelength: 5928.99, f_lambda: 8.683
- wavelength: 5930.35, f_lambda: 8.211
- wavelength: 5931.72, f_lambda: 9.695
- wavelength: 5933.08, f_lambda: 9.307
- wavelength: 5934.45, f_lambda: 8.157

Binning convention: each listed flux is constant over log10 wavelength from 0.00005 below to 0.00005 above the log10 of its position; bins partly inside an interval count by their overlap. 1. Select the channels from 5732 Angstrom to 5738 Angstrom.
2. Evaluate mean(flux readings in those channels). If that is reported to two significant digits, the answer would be 8.9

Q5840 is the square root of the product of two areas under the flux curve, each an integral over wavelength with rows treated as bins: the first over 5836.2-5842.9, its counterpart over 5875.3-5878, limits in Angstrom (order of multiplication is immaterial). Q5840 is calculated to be 40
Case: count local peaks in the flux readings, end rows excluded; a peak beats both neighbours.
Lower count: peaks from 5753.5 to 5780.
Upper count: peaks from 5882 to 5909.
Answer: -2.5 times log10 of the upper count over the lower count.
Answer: 0.17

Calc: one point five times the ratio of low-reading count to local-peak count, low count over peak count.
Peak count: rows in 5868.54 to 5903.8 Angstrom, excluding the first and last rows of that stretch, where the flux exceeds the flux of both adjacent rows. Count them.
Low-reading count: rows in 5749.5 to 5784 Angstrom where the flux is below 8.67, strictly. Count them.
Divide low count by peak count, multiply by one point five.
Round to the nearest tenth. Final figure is 1.2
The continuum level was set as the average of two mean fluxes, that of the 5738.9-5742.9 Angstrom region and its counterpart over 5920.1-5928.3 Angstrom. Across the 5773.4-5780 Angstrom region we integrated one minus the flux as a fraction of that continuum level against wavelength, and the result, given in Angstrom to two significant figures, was -0.33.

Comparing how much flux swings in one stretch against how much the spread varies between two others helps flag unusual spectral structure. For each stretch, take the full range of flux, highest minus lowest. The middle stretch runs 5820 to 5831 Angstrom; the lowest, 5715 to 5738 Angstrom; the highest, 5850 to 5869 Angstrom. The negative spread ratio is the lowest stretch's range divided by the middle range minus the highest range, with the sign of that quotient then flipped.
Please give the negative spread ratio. -10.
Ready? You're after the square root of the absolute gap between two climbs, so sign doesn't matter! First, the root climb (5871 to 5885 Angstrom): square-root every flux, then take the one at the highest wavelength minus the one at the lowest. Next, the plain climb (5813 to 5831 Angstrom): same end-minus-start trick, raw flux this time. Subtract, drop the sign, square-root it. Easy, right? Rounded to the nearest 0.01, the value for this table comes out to 0.85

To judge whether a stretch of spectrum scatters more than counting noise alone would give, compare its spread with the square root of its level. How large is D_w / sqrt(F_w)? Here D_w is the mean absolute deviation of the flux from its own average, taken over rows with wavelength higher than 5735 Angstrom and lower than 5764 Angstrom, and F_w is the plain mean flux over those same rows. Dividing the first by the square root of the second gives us 0.27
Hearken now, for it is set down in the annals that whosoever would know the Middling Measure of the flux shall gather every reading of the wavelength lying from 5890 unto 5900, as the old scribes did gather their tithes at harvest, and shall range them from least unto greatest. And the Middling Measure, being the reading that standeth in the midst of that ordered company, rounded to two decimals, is 8.53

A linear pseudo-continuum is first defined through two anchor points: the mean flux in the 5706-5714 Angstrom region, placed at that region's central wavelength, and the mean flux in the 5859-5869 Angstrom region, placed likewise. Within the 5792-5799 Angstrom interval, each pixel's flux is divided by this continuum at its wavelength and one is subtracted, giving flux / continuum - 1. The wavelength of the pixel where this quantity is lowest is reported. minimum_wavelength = 5792.69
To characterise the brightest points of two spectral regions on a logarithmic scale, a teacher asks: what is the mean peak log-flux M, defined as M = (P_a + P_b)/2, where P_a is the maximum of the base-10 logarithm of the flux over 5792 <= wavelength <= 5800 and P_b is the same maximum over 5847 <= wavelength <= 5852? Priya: 1.00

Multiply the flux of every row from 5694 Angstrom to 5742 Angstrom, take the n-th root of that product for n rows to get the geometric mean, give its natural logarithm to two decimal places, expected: 2.17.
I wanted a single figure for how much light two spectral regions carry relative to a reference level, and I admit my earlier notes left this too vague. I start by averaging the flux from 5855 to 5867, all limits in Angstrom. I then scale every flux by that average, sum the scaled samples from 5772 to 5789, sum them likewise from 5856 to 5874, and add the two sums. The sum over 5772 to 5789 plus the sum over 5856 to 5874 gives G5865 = 26.0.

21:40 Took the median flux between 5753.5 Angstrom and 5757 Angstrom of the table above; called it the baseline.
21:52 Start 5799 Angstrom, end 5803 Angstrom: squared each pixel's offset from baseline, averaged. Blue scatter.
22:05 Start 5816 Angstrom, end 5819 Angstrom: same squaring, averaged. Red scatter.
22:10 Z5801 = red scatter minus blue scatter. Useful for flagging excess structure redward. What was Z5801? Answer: 1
